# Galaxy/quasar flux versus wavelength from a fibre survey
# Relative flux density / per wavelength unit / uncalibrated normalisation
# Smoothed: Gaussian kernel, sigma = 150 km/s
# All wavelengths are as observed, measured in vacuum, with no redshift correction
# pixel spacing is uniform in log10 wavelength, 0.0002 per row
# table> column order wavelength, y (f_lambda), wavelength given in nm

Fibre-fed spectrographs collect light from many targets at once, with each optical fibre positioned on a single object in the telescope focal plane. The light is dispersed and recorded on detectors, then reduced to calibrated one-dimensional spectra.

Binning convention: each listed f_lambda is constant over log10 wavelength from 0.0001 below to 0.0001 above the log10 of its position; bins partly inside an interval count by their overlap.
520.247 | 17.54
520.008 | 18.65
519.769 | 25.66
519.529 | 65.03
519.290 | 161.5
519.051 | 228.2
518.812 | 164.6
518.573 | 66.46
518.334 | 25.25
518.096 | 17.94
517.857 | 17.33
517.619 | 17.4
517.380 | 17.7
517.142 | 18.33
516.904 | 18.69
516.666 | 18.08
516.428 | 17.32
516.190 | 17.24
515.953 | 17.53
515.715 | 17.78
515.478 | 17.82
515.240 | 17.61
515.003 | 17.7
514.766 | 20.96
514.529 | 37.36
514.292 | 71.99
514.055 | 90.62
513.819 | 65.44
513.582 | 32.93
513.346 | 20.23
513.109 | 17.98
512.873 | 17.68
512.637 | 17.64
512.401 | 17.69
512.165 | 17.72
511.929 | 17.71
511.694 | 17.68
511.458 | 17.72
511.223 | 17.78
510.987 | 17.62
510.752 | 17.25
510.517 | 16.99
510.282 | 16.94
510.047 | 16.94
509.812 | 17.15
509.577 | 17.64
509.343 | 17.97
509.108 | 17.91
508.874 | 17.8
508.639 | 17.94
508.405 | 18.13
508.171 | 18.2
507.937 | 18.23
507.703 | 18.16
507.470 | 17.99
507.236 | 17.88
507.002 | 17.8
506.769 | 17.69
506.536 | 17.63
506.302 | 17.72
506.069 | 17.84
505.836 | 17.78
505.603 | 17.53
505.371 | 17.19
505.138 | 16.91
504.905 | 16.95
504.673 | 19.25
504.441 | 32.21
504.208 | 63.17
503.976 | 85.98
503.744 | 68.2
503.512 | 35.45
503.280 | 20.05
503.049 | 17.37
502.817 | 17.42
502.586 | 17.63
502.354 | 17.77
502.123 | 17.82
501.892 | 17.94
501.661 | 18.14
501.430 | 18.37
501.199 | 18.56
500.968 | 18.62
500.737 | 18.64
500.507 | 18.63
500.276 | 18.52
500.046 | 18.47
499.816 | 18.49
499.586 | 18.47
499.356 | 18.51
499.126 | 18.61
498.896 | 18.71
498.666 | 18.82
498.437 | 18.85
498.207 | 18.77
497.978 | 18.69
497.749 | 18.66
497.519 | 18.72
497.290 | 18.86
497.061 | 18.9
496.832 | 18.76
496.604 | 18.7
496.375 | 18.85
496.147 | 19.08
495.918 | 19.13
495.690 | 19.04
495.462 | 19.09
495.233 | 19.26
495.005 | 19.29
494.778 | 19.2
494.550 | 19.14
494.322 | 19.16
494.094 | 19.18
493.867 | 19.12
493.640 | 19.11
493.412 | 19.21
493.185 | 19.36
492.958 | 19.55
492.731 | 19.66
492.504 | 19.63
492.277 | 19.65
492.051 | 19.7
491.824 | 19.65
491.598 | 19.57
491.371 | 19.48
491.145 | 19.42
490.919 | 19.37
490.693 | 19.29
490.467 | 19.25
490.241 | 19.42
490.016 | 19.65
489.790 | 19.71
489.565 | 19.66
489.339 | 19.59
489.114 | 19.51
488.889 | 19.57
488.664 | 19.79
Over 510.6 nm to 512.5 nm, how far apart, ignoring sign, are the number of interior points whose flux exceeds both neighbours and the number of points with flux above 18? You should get 2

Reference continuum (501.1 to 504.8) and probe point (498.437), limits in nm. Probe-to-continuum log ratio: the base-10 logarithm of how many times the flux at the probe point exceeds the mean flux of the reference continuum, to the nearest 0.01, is -0.21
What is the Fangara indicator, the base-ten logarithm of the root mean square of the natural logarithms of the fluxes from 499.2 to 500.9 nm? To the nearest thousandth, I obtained 0.465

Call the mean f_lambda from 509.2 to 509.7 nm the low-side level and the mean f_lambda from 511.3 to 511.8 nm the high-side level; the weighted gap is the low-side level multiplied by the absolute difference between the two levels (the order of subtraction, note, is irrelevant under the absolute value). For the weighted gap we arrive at 2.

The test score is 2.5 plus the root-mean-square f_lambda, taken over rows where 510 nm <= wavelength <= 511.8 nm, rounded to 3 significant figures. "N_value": 19.9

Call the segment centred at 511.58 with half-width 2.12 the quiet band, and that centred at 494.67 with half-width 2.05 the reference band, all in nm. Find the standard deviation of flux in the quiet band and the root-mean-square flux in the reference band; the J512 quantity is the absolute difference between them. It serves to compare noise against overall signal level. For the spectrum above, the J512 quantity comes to 16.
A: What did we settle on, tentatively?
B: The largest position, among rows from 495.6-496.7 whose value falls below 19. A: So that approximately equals 496.604 nm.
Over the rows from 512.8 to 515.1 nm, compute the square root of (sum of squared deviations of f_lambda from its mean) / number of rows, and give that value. 26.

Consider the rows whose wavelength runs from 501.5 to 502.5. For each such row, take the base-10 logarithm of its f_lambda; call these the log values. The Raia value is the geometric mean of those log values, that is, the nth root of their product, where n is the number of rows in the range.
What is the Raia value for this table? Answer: 1.25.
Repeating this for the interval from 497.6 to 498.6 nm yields 1.27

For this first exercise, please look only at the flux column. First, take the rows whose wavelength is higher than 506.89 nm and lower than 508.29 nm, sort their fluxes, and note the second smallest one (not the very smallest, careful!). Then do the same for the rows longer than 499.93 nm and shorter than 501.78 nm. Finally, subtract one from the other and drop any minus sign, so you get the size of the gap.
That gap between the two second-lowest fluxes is 0.5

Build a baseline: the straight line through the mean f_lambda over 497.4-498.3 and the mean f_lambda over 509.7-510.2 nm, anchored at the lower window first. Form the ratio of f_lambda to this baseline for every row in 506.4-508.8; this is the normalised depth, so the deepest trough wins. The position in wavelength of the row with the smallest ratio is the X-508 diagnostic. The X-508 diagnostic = 506.536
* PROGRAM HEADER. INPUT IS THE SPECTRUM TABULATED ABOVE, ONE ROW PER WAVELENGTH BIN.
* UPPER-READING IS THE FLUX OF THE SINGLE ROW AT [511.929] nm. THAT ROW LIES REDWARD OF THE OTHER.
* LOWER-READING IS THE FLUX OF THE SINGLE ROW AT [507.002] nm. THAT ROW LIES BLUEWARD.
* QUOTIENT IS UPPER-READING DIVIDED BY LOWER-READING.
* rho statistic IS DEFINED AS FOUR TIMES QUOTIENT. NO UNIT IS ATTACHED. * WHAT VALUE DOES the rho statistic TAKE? 3.98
